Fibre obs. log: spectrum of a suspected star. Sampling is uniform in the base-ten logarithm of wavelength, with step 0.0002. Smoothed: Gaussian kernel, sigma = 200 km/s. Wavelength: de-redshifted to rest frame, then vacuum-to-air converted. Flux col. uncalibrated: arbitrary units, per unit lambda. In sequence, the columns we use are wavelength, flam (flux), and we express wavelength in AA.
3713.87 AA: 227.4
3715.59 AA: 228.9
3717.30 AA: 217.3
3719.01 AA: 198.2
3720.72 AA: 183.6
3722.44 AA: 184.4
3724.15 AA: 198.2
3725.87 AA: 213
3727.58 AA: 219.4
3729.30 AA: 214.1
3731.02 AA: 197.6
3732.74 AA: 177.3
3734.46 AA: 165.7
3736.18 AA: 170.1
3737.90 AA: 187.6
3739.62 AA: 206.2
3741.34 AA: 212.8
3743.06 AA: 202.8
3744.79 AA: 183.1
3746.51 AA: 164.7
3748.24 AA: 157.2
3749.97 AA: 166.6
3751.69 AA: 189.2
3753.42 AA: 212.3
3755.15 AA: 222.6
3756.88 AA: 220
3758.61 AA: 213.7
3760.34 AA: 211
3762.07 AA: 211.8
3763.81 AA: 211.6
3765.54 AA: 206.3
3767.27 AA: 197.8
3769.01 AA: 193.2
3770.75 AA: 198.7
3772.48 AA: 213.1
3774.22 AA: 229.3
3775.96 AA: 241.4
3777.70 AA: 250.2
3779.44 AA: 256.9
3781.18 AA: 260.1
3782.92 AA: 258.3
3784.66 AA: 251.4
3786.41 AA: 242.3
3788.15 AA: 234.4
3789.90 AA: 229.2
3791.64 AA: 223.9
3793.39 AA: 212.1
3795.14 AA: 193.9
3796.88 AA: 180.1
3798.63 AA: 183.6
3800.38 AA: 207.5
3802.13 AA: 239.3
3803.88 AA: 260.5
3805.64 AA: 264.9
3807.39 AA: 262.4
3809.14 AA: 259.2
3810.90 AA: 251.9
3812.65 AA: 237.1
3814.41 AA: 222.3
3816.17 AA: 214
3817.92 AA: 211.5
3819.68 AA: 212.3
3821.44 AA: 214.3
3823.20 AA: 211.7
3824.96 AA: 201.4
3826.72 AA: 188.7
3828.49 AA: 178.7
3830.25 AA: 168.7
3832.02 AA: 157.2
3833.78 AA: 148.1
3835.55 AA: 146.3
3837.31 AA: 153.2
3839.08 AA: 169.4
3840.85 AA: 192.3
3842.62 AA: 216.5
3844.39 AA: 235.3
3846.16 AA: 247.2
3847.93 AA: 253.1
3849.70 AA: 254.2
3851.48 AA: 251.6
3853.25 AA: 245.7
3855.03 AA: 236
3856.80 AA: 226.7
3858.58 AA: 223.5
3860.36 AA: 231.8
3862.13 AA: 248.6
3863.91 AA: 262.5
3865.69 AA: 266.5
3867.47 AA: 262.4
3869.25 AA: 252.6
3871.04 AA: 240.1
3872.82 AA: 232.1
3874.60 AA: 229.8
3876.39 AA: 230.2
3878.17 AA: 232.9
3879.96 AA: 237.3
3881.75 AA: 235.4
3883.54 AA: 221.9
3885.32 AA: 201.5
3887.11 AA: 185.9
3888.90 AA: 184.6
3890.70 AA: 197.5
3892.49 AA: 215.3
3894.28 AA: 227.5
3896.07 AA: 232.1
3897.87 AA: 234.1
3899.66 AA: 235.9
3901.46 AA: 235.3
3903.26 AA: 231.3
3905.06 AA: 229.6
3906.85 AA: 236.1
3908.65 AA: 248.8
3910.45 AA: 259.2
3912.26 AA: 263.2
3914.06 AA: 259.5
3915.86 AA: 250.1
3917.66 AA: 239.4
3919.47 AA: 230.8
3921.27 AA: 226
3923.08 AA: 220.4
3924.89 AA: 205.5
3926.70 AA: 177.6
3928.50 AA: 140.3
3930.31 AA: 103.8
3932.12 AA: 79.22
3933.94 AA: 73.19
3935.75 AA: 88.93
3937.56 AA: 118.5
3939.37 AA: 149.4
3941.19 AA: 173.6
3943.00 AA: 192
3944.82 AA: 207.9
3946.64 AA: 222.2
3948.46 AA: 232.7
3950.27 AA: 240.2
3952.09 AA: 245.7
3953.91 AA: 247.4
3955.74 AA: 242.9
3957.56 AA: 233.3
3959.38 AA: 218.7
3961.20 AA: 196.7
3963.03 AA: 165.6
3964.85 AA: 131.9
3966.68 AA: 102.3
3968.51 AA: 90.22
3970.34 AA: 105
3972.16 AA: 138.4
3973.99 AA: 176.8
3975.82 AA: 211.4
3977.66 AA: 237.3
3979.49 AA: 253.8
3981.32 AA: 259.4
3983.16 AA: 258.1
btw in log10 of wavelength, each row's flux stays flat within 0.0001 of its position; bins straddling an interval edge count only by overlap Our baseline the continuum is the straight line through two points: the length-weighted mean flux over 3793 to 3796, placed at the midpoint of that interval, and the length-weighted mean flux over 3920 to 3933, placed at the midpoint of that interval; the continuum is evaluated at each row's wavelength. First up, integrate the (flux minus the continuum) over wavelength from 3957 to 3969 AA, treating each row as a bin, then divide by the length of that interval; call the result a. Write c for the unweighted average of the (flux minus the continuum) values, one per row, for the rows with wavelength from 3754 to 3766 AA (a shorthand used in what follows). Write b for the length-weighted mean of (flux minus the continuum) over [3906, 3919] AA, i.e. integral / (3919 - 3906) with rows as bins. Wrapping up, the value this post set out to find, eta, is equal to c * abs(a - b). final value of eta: 259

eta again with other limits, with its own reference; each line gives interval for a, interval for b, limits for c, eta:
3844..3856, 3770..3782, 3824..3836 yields -663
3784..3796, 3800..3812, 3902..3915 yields 2169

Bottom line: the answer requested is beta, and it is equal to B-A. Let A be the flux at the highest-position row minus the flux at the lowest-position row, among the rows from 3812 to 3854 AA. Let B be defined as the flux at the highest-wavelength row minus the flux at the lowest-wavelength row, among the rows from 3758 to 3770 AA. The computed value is -29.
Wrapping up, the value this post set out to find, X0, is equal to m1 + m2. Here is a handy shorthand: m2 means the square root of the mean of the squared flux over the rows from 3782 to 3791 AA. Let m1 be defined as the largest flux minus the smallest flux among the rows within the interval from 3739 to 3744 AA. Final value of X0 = 253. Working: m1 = 10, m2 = 243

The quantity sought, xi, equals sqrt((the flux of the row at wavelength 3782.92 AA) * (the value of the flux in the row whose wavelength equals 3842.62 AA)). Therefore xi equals 236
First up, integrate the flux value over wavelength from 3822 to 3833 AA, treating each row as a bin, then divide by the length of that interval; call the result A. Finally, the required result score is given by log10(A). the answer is 2.267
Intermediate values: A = 185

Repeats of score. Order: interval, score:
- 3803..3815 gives 2.401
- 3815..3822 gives 2.329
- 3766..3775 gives 2.314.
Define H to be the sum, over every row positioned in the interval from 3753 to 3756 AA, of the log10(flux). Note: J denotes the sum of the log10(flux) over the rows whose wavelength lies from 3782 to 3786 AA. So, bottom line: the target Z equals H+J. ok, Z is 9.49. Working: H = 4.67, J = 4.81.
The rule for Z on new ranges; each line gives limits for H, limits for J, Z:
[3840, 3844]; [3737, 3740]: 9.21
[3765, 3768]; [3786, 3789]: 9.37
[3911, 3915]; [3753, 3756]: 9.51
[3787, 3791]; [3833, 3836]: 9.07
